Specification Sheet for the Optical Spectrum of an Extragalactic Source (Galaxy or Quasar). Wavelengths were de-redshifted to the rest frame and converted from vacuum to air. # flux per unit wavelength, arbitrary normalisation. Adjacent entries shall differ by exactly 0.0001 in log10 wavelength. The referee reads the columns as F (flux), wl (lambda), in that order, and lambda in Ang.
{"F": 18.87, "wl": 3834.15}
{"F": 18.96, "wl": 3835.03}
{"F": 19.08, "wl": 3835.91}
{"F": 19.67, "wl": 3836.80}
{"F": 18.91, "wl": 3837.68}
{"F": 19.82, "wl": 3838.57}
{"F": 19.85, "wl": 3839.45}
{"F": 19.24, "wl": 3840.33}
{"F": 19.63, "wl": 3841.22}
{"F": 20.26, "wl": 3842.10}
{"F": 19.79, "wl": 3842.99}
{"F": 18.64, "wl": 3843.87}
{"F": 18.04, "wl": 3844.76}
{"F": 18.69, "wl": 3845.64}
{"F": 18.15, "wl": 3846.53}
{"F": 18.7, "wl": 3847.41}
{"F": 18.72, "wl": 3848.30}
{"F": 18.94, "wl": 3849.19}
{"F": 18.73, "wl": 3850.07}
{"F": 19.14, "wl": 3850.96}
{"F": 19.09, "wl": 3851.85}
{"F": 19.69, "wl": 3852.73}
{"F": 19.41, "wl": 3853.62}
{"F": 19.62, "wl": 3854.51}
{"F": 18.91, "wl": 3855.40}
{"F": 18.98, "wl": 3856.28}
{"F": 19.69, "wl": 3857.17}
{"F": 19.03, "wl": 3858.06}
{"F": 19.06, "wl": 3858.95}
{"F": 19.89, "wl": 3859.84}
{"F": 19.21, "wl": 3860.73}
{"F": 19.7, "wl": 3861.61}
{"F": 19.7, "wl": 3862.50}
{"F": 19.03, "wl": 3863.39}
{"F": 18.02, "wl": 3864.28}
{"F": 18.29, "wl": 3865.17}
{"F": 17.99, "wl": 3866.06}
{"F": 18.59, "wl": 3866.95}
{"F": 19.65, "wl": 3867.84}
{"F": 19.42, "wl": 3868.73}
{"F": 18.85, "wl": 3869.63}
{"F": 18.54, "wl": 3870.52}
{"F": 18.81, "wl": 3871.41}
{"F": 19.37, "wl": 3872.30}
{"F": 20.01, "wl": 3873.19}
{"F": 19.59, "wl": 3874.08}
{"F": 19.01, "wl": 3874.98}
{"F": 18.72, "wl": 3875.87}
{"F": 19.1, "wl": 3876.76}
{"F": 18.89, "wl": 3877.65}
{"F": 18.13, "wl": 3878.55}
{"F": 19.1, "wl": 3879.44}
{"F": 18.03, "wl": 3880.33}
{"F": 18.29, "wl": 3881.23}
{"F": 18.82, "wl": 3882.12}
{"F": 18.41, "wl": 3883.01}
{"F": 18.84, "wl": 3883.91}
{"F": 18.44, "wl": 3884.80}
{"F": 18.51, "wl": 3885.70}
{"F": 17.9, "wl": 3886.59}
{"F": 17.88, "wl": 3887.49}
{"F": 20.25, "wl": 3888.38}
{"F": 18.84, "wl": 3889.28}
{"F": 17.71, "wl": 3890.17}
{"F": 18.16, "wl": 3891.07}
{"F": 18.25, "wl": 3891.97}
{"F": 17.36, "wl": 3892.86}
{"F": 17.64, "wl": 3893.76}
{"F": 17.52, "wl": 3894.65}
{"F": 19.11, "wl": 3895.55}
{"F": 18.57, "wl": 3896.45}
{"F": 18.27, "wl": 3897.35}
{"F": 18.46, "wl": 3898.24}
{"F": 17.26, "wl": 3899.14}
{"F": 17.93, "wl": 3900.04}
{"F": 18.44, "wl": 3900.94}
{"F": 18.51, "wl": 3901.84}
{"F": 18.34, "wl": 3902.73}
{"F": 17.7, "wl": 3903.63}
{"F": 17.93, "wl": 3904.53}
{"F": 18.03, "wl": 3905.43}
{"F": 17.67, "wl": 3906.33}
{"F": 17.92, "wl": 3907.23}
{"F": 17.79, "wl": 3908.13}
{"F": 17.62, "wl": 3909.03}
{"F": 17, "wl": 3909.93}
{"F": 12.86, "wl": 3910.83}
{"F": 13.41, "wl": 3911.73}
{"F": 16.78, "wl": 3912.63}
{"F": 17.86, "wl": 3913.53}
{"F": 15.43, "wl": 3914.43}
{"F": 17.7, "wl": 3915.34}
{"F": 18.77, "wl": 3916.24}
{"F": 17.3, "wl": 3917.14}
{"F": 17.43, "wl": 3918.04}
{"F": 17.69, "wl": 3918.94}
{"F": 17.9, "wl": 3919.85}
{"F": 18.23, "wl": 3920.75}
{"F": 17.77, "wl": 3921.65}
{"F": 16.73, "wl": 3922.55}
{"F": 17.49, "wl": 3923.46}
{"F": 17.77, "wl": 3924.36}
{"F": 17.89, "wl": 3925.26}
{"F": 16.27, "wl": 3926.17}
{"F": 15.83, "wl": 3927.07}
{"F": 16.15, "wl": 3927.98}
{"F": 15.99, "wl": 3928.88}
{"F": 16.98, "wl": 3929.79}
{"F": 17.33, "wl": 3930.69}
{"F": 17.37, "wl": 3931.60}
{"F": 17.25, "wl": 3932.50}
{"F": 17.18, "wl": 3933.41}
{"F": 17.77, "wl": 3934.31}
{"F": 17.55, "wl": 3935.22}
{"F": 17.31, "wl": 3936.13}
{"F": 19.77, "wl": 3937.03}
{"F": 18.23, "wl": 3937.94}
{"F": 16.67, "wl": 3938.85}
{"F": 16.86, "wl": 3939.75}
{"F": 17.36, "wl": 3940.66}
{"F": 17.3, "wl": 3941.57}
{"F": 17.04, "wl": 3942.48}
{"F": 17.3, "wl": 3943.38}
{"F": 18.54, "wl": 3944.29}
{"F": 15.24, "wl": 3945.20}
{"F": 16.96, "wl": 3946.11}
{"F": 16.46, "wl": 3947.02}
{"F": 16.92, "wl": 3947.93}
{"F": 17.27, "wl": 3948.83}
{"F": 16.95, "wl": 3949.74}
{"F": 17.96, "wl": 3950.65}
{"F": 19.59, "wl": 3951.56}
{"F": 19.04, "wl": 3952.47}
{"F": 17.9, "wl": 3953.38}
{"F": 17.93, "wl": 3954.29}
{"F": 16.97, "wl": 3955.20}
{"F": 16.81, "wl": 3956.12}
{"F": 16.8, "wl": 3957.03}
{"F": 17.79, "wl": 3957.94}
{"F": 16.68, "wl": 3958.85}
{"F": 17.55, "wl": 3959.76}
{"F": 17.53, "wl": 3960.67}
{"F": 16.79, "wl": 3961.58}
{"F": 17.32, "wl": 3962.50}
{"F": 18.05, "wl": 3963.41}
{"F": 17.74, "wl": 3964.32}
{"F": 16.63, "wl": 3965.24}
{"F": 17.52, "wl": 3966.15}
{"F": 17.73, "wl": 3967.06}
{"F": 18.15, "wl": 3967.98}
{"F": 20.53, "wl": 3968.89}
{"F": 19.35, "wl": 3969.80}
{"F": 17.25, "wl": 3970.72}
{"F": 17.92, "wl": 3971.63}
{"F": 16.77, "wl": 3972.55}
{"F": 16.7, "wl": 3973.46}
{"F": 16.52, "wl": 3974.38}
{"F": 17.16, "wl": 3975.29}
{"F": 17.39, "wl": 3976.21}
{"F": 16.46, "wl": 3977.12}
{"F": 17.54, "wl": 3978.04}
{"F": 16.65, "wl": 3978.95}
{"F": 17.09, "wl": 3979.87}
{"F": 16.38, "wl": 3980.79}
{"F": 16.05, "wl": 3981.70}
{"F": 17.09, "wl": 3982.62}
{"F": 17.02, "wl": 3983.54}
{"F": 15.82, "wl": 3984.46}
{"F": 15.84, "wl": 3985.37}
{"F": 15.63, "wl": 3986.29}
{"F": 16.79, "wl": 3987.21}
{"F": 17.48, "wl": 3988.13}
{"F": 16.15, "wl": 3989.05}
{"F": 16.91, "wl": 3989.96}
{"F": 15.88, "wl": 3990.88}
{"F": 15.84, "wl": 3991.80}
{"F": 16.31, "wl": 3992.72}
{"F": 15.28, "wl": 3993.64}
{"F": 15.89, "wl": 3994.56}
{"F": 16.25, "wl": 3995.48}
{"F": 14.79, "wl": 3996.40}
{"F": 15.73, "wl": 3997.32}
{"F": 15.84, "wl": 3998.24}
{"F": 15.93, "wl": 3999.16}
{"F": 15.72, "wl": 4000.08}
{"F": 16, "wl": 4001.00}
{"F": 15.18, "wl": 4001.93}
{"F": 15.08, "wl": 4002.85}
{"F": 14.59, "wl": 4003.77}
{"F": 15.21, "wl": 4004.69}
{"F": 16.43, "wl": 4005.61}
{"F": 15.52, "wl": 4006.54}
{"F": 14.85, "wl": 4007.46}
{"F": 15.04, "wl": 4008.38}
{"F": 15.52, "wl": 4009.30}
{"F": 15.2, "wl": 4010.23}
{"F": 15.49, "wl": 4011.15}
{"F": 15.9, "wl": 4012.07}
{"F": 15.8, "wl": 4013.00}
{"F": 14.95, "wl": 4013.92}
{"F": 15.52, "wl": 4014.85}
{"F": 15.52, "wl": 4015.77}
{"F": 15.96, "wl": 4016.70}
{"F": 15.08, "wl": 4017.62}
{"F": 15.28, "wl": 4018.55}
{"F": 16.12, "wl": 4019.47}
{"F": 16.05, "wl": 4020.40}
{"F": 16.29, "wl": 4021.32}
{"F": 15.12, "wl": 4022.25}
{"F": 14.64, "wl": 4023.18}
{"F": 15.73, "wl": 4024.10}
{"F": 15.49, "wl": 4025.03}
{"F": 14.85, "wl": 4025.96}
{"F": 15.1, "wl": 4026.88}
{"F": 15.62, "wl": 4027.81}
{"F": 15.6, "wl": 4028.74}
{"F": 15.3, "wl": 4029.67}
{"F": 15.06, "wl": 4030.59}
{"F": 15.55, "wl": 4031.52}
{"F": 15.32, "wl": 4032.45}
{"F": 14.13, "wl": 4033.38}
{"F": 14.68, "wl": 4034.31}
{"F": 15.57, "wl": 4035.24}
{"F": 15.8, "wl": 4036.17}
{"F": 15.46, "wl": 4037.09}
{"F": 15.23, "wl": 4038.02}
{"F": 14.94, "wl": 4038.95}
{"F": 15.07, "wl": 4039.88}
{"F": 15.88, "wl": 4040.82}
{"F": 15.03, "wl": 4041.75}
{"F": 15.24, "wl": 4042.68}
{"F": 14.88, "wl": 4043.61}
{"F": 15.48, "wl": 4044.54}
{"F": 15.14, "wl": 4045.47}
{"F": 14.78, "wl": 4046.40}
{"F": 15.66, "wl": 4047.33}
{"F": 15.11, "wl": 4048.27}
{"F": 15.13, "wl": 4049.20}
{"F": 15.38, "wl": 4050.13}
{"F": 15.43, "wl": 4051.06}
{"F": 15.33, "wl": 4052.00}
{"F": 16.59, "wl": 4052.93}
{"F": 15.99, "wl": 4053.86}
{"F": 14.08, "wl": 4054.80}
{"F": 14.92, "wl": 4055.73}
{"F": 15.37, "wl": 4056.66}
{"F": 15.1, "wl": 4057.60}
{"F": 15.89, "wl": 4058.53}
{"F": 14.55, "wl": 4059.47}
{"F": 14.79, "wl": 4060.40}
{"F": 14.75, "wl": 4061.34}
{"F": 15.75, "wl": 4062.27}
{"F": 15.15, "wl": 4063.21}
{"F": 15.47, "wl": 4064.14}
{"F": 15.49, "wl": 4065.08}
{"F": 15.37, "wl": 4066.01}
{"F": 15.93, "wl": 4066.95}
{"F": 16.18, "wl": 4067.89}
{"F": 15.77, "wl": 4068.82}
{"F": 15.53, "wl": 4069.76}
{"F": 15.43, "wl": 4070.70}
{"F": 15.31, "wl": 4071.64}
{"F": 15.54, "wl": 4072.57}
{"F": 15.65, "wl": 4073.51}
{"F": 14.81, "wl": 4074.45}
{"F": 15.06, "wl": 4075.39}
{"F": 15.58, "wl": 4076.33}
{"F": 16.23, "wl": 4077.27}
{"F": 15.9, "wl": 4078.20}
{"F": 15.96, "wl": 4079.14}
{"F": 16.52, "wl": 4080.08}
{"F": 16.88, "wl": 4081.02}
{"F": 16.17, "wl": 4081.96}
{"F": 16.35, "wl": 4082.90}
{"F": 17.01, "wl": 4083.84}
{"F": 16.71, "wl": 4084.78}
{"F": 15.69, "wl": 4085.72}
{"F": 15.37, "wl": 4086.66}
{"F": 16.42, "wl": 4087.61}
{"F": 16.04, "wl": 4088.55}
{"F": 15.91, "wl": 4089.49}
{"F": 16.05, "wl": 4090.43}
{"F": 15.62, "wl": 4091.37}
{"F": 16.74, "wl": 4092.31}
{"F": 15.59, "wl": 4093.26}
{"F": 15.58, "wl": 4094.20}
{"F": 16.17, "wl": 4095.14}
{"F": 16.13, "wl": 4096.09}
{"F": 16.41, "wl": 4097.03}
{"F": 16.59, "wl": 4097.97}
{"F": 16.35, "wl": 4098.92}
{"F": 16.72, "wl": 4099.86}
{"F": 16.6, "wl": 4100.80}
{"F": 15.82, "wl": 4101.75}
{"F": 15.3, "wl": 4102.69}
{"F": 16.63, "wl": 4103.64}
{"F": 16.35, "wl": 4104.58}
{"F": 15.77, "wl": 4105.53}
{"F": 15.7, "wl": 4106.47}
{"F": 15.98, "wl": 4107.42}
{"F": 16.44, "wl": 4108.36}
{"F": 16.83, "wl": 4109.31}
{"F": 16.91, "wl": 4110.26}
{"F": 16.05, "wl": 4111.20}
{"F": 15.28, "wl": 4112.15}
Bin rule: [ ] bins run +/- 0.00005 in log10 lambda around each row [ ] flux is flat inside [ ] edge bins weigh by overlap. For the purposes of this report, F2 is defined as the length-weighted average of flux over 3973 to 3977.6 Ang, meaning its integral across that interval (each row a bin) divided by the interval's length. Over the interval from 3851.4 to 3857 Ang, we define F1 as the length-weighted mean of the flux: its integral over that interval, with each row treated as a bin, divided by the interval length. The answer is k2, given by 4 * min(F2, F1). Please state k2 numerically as 67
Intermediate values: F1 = 19.3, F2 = 16.9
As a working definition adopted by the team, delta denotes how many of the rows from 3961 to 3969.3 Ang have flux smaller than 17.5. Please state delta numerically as 3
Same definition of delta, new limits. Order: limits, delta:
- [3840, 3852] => 0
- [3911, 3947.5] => 26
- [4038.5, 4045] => 7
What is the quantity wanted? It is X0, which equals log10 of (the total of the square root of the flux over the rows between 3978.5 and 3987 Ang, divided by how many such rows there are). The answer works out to 0.607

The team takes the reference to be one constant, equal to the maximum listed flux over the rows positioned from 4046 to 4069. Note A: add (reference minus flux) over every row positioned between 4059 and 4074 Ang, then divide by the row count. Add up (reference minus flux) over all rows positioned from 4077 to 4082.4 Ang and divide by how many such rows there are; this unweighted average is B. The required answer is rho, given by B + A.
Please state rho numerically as 1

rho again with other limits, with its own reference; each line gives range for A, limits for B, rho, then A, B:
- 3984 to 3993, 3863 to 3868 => -2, 0.3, -2.0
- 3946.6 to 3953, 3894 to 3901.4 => -3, -1.2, -1.6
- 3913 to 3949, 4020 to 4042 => 1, -0.7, 1.3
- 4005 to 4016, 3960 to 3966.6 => 0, 1.1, -0.8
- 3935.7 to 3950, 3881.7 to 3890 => -3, -0.7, -2.1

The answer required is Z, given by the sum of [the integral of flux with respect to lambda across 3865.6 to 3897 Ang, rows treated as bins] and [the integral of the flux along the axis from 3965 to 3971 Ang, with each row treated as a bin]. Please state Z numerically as 695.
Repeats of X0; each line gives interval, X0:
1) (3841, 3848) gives 0.639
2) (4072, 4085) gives 0.602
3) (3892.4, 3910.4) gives 0.627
